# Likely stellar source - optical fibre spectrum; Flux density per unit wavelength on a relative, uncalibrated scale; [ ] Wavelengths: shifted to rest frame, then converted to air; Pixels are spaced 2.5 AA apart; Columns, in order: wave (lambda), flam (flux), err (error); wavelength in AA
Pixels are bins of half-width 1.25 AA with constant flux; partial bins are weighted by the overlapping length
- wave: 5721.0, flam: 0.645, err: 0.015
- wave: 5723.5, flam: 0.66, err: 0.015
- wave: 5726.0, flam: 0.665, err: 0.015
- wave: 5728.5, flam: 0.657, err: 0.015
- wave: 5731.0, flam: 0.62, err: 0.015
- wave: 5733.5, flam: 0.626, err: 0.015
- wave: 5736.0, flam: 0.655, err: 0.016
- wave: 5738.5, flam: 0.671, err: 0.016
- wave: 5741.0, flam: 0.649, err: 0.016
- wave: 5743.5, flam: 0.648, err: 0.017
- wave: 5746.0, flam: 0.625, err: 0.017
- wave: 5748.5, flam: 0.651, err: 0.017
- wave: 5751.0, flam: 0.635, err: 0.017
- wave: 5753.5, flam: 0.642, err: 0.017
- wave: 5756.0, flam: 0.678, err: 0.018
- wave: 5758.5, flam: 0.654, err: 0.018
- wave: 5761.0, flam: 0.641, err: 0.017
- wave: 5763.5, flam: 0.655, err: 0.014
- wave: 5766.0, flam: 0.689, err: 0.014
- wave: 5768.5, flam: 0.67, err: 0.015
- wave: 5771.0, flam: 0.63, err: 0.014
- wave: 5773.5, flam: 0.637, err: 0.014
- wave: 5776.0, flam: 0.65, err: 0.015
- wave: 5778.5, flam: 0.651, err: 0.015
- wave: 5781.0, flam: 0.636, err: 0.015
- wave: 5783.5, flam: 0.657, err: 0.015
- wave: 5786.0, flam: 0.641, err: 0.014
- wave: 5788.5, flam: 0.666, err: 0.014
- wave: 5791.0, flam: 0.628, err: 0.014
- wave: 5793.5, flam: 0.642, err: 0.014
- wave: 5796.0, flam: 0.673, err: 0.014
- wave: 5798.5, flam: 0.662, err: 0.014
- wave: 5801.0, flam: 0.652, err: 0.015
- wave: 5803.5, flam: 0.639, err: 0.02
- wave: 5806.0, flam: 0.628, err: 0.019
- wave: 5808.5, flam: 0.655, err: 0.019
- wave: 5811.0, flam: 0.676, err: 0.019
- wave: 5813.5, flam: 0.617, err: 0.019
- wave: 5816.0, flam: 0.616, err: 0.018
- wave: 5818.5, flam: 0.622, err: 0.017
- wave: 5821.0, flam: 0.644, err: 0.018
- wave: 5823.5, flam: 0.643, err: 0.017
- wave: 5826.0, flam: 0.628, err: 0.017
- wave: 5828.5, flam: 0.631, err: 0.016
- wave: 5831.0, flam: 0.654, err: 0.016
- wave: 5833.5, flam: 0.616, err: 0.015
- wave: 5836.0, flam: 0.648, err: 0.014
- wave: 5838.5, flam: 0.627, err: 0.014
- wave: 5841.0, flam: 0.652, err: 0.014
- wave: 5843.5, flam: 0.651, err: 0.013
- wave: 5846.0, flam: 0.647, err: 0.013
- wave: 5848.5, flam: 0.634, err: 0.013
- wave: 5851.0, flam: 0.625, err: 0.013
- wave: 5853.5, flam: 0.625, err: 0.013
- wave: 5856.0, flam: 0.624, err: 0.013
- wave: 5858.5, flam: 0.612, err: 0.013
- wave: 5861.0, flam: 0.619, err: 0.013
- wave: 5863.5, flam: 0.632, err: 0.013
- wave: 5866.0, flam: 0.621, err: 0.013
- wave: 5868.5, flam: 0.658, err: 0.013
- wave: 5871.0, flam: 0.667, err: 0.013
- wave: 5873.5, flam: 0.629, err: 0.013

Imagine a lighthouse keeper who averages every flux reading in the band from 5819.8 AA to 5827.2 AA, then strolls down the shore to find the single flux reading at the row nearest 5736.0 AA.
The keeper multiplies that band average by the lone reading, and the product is 0.418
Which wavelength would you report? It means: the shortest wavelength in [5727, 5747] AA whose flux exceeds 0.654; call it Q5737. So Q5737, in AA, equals 5728.5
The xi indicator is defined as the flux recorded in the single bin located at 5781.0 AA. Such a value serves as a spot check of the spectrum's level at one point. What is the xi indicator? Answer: 0.636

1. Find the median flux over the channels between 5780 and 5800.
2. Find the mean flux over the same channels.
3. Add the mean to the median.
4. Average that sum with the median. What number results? 0.975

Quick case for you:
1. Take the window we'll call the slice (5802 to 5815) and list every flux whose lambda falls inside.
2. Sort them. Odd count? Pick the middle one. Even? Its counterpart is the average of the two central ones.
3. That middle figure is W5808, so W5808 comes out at 0.639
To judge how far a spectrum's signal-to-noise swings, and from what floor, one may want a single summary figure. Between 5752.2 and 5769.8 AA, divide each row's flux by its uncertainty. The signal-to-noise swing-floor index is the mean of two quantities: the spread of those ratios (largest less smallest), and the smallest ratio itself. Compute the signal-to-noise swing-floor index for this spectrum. 24.6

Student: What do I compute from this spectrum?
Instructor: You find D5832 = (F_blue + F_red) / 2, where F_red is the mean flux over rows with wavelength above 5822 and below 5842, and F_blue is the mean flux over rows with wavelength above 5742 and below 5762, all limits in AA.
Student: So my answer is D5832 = 0.642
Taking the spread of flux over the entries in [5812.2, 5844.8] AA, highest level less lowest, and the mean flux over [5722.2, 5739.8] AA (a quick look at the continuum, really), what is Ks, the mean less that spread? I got 0.61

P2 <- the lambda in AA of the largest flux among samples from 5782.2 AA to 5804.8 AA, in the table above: 5796.0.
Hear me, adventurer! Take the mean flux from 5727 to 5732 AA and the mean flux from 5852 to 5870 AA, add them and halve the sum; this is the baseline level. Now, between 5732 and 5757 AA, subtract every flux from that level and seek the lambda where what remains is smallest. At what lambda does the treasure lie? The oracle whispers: 5756.0 AA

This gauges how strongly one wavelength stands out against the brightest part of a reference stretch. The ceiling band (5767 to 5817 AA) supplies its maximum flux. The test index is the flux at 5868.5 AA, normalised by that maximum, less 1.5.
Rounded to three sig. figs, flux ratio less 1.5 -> -0.527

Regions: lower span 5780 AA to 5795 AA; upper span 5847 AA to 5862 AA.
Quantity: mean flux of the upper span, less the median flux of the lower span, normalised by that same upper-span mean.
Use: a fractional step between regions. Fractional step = -0.029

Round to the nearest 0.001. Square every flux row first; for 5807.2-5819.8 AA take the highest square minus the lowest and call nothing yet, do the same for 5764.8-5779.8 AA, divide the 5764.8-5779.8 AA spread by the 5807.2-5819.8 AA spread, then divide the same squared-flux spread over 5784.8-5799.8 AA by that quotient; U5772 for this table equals 0.058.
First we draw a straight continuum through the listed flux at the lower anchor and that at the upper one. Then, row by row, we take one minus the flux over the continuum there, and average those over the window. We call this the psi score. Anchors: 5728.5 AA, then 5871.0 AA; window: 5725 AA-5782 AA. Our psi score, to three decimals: 0.014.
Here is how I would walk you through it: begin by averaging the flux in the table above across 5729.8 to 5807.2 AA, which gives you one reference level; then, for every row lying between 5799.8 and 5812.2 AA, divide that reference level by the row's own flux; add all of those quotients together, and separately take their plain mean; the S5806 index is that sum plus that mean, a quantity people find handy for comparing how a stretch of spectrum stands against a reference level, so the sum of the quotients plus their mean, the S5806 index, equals 5.99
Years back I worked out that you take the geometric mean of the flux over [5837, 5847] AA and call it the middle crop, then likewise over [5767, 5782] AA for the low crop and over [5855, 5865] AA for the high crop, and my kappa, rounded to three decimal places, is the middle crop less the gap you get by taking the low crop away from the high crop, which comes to 0.668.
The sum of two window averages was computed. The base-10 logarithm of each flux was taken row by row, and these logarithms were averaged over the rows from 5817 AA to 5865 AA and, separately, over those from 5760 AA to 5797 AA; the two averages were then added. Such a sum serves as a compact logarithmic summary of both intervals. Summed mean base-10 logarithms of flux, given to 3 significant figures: -0.385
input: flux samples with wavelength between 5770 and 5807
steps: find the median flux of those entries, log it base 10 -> -0.192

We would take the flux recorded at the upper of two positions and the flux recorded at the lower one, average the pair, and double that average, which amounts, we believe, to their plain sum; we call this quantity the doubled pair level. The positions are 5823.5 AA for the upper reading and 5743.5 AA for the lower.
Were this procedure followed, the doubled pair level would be 1.29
